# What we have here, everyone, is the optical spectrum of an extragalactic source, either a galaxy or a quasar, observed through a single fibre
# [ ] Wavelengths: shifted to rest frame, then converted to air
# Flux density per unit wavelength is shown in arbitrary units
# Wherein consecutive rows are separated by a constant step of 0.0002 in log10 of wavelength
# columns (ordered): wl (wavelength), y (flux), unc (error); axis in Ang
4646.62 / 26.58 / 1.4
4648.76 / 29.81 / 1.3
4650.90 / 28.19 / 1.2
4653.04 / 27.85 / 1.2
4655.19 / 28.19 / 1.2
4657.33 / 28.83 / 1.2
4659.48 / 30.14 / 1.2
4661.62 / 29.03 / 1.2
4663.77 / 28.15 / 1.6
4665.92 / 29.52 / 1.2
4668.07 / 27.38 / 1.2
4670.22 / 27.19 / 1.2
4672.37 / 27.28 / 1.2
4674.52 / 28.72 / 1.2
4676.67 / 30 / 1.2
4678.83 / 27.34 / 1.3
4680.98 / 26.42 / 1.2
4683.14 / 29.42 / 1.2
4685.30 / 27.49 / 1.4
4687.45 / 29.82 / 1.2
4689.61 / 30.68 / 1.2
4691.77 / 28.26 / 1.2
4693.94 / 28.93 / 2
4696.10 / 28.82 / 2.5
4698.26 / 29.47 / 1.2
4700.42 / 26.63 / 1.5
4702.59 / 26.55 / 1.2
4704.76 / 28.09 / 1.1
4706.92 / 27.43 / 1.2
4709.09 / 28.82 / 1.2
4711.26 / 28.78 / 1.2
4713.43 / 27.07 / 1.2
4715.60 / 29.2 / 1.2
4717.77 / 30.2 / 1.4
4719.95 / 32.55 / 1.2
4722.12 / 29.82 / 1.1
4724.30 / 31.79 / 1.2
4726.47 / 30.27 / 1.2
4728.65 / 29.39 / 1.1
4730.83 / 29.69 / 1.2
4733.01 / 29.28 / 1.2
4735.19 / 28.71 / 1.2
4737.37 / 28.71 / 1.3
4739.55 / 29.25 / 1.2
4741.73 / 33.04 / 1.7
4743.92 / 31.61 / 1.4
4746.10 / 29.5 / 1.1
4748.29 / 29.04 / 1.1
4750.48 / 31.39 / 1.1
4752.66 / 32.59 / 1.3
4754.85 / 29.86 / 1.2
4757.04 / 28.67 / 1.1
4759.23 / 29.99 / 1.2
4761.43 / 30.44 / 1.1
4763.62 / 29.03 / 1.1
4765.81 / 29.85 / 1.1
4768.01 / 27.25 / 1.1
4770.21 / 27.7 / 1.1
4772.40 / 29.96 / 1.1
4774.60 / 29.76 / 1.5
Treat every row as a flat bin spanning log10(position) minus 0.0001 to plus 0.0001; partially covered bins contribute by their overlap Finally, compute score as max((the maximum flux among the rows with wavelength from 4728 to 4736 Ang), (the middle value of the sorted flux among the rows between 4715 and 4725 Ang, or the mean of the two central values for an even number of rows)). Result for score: 30.2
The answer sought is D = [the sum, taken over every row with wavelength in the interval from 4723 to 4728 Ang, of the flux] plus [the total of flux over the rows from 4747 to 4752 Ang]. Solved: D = 122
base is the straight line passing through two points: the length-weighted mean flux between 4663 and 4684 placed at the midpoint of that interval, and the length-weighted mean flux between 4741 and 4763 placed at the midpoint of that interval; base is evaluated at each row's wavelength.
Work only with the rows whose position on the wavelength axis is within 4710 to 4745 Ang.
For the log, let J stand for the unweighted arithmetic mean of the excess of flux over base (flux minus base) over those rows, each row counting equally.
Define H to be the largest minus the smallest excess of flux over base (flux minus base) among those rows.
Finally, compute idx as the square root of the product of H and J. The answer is 0.96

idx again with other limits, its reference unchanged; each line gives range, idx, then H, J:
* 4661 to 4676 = 0.74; 2.5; 0.22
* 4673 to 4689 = 0.61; 3.7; 0.10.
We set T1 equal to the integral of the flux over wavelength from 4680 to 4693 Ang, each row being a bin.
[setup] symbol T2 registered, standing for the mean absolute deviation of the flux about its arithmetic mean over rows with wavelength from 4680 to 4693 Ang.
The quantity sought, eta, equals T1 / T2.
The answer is 289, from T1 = 373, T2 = 1.29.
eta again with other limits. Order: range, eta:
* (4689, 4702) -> 413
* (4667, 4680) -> 397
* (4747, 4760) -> 340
